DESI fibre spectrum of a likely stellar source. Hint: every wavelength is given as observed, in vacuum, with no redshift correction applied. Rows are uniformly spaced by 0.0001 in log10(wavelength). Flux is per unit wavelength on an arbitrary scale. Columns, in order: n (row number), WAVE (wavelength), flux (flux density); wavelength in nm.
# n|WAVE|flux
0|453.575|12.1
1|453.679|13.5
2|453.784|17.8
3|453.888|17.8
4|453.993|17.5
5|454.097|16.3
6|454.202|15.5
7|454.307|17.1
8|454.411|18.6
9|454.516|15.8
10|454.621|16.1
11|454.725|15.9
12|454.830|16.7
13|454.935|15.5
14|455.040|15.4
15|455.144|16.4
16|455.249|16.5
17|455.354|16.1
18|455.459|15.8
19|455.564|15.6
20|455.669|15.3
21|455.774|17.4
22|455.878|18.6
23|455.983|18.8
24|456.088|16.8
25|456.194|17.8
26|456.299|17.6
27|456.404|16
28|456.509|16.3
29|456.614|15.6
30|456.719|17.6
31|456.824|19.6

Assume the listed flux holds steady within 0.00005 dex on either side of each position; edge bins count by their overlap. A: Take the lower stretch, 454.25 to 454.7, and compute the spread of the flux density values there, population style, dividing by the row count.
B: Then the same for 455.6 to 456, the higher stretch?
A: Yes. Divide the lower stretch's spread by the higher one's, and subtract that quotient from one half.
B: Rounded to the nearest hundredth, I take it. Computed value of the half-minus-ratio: -0.29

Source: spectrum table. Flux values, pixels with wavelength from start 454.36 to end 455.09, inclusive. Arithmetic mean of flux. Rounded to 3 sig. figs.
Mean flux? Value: 16.3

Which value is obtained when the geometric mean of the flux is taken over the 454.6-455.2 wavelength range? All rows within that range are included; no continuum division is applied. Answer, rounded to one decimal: 16.0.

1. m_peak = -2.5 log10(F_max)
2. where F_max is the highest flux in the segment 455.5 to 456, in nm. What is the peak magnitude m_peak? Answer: -3.19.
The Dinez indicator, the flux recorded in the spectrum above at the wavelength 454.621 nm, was 16.1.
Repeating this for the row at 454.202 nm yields 15.5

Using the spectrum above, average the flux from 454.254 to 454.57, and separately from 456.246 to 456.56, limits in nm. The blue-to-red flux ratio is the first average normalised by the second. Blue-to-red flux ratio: 1.03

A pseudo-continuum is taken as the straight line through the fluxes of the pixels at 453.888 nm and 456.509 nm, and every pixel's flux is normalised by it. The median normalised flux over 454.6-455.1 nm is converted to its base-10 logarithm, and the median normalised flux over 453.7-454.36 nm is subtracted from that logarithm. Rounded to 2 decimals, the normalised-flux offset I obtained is -1.02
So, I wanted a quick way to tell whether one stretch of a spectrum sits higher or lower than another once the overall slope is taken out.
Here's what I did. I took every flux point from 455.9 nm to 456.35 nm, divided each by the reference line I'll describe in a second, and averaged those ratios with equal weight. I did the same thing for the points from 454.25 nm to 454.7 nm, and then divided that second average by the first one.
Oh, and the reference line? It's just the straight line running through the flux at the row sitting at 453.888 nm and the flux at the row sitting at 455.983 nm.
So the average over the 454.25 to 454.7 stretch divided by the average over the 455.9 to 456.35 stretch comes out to 0.99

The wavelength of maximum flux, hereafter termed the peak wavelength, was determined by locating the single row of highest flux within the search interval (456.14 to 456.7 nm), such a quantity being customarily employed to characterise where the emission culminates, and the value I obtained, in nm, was 456.194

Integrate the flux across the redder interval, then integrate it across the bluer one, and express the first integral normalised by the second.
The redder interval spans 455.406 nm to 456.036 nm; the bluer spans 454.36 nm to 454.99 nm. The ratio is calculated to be 1.03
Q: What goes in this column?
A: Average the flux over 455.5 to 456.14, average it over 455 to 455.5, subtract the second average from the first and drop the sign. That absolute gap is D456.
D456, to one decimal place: 1.0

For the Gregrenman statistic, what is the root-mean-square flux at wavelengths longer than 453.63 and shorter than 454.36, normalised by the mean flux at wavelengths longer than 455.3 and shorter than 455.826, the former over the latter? 1.03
